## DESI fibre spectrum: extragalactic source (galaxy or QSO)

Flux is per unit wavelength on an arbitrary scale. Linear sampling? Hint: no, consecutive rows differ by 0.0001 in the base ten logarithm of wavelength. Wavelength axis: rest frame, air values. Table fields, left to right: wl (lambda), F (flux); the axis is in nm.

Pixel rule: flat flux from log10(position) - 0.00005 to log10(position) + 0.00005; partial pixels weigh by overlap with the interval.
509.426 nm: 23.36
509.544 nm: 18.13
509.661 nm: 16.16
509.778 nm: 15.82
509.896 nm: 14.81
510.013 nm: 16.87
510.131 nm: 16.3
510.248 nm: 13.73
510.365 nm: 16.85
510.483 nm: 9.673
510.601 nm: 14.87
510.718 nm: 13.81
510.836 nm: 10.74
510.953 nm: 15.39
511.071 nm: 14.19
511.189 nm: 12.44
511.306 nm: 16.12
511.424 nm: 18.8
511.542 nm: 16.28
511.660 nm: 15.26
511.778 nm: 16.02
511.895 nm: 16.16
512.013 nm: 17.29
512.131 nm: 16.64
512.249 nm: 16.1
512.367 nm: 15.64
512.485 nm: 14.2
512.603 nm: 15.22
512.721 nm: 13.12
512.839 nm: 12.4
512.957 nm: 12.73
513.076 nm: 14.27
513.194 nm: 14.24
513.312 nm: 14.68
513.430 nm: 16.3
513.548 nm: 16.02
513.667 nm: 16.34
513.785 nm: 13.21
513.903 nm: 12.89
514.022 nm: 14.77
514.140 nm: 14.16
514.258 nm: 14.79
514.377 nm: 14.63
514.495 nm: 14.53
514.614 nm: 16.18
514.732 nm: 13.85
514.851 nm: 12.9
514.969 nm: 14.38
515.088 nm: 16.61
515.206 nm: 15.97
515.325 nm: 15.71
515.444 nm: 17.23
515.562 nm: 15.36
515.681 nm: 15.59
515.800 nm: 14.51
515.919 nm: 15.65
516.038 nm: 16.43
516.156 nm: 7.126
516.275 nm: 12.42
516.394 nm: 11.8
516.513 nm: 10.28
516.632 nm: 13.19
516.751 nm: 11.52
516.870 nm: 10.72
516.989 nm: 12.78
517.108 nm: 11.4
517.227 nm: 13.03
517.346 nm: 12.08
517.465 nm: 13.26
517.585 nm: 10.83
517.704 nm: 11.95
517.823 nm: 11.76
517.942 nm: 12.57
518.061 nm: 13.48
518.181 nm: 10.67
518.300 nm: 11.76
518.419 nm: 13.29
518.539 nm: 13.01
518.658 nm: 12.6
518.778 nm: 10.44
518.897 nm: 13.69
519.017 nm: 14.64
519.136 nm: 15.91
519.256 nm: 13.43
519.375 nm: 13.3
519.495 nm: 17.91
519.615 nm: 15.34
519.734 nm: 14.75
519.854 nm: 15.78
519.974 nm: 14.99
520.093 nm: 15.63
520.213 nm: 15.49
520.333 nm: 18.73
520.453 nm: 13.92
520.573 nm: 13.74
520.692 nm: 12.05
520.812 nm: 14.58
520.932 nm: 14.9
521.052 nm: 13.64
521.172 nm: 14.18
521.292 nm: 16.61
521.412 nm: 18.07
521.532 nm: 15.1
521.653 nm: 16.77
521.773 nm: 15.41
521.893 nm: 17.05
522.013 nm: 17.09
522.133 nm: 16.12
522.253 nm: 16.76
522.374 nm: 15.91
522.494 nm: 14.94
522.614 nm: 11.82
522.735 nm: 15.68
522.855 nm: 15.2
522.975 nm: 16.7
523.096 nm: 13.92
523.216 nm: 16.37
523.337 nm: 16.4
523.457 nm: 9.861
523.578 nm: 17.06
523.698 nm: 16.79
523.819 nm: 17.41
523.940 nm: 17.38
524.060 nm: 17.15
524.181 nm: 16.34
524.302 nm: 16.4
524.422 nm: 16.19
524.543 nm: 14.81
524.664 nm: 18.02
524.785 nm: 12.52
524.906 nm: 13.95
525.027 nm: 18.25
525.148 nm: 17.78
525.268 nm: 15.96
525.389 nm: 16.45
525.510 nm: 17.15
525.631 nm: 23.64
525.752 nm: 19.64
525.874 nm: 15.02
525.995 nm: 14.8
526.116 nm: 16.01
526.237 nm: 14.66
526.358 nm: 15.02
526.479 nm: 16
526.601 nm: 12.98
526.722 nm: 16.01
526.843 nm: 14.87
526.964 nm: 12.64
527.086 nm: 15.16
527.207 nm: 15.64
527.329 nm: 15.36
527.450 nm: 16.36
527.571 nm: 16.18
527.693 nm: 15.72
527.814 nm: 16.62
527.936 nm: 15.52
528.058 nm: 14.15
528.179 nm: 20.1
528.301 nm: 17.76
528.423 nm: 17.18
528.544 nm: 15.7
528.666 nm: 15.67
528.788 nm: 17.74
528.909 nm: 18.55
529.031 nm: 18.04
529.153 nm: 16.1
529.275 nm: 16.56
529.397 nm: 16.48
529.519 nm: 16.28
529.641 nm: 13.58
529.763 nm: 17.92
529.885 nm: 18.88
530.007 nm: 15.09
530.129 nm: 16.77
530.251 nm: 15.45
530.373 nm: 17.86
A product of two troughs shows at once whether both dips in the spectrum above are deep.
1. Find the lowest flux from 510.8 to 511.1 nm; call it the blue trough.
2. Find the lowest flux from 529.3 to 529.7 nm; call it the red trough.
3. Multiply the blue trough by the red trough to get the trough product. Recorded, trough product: 146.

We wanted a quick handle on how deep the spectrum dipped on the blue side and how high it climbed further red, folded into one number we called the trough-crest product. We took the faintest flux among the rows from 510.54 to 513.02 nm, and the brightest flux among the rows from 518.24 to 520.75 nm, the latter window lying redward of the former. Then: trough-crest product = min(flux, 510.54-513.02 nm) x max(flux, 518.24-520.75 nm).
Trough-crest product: 201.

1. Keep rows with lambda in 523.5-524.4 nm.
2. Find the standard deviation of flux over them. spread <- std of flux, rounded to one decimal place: 0.4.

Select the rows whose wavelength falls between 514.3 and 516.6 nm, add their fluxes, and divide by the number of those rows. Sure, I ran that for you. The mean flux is 14.3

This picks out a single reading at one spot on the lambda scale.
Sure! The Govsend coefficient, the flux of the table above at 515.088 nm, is 16.61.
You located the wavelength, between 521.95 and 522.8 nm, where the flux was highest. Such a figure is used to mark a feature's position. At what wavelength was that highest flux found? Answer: 522.013 nm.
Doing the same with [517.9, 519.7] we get 519.495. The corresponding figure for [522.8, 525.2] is 525.027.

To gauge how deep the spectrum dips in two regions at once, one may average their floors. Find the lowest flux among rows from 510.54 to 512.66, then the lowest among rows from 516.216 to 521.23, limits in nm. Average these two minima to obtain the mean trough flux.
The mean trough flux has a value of 10.5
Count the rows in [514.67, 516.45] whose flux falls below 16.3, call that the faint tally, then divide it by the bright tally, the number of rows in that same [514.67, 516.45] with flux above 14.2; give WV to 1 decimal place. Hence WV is 1.2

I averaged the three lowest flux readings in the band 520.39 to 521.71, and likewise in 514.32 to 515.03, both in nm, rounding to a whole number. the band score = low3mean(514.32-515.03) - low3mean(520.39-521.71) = 1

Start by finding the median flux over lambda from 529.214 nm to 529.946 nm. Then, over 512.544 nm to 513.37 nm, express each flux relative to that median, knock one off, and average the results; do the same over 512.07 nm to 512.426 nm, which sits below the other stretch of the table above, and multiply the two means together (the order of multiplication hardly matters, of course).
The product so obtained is 0.004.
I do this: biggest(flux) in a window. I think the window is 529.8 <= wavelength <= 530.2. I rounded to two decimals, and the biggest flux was 18.88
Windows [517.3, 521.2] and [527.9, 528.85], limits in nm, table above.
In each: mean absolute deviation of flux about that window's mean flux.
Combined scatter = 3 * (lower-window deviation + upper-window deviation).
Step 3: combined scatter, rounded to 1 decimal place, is 8.8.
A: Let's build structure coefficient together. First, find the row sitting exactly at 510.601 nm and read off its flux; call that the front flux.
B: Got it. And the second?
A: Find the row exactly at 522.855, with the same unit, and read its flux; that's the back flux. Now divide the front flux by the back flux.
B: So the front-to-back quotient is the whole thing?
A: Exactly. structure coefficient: 0.98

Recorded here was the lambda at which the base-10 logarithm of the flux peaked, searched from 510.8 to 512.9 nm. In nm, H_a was 511.424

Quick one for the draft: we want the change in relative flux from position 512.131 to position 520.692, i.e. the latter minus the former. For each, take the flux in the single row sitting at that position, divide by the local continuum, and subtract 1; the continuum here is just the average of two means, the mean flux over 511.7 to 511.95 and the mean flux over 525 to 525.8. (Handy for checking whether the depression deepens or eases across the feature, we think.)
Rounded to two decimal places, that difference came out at -0.27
